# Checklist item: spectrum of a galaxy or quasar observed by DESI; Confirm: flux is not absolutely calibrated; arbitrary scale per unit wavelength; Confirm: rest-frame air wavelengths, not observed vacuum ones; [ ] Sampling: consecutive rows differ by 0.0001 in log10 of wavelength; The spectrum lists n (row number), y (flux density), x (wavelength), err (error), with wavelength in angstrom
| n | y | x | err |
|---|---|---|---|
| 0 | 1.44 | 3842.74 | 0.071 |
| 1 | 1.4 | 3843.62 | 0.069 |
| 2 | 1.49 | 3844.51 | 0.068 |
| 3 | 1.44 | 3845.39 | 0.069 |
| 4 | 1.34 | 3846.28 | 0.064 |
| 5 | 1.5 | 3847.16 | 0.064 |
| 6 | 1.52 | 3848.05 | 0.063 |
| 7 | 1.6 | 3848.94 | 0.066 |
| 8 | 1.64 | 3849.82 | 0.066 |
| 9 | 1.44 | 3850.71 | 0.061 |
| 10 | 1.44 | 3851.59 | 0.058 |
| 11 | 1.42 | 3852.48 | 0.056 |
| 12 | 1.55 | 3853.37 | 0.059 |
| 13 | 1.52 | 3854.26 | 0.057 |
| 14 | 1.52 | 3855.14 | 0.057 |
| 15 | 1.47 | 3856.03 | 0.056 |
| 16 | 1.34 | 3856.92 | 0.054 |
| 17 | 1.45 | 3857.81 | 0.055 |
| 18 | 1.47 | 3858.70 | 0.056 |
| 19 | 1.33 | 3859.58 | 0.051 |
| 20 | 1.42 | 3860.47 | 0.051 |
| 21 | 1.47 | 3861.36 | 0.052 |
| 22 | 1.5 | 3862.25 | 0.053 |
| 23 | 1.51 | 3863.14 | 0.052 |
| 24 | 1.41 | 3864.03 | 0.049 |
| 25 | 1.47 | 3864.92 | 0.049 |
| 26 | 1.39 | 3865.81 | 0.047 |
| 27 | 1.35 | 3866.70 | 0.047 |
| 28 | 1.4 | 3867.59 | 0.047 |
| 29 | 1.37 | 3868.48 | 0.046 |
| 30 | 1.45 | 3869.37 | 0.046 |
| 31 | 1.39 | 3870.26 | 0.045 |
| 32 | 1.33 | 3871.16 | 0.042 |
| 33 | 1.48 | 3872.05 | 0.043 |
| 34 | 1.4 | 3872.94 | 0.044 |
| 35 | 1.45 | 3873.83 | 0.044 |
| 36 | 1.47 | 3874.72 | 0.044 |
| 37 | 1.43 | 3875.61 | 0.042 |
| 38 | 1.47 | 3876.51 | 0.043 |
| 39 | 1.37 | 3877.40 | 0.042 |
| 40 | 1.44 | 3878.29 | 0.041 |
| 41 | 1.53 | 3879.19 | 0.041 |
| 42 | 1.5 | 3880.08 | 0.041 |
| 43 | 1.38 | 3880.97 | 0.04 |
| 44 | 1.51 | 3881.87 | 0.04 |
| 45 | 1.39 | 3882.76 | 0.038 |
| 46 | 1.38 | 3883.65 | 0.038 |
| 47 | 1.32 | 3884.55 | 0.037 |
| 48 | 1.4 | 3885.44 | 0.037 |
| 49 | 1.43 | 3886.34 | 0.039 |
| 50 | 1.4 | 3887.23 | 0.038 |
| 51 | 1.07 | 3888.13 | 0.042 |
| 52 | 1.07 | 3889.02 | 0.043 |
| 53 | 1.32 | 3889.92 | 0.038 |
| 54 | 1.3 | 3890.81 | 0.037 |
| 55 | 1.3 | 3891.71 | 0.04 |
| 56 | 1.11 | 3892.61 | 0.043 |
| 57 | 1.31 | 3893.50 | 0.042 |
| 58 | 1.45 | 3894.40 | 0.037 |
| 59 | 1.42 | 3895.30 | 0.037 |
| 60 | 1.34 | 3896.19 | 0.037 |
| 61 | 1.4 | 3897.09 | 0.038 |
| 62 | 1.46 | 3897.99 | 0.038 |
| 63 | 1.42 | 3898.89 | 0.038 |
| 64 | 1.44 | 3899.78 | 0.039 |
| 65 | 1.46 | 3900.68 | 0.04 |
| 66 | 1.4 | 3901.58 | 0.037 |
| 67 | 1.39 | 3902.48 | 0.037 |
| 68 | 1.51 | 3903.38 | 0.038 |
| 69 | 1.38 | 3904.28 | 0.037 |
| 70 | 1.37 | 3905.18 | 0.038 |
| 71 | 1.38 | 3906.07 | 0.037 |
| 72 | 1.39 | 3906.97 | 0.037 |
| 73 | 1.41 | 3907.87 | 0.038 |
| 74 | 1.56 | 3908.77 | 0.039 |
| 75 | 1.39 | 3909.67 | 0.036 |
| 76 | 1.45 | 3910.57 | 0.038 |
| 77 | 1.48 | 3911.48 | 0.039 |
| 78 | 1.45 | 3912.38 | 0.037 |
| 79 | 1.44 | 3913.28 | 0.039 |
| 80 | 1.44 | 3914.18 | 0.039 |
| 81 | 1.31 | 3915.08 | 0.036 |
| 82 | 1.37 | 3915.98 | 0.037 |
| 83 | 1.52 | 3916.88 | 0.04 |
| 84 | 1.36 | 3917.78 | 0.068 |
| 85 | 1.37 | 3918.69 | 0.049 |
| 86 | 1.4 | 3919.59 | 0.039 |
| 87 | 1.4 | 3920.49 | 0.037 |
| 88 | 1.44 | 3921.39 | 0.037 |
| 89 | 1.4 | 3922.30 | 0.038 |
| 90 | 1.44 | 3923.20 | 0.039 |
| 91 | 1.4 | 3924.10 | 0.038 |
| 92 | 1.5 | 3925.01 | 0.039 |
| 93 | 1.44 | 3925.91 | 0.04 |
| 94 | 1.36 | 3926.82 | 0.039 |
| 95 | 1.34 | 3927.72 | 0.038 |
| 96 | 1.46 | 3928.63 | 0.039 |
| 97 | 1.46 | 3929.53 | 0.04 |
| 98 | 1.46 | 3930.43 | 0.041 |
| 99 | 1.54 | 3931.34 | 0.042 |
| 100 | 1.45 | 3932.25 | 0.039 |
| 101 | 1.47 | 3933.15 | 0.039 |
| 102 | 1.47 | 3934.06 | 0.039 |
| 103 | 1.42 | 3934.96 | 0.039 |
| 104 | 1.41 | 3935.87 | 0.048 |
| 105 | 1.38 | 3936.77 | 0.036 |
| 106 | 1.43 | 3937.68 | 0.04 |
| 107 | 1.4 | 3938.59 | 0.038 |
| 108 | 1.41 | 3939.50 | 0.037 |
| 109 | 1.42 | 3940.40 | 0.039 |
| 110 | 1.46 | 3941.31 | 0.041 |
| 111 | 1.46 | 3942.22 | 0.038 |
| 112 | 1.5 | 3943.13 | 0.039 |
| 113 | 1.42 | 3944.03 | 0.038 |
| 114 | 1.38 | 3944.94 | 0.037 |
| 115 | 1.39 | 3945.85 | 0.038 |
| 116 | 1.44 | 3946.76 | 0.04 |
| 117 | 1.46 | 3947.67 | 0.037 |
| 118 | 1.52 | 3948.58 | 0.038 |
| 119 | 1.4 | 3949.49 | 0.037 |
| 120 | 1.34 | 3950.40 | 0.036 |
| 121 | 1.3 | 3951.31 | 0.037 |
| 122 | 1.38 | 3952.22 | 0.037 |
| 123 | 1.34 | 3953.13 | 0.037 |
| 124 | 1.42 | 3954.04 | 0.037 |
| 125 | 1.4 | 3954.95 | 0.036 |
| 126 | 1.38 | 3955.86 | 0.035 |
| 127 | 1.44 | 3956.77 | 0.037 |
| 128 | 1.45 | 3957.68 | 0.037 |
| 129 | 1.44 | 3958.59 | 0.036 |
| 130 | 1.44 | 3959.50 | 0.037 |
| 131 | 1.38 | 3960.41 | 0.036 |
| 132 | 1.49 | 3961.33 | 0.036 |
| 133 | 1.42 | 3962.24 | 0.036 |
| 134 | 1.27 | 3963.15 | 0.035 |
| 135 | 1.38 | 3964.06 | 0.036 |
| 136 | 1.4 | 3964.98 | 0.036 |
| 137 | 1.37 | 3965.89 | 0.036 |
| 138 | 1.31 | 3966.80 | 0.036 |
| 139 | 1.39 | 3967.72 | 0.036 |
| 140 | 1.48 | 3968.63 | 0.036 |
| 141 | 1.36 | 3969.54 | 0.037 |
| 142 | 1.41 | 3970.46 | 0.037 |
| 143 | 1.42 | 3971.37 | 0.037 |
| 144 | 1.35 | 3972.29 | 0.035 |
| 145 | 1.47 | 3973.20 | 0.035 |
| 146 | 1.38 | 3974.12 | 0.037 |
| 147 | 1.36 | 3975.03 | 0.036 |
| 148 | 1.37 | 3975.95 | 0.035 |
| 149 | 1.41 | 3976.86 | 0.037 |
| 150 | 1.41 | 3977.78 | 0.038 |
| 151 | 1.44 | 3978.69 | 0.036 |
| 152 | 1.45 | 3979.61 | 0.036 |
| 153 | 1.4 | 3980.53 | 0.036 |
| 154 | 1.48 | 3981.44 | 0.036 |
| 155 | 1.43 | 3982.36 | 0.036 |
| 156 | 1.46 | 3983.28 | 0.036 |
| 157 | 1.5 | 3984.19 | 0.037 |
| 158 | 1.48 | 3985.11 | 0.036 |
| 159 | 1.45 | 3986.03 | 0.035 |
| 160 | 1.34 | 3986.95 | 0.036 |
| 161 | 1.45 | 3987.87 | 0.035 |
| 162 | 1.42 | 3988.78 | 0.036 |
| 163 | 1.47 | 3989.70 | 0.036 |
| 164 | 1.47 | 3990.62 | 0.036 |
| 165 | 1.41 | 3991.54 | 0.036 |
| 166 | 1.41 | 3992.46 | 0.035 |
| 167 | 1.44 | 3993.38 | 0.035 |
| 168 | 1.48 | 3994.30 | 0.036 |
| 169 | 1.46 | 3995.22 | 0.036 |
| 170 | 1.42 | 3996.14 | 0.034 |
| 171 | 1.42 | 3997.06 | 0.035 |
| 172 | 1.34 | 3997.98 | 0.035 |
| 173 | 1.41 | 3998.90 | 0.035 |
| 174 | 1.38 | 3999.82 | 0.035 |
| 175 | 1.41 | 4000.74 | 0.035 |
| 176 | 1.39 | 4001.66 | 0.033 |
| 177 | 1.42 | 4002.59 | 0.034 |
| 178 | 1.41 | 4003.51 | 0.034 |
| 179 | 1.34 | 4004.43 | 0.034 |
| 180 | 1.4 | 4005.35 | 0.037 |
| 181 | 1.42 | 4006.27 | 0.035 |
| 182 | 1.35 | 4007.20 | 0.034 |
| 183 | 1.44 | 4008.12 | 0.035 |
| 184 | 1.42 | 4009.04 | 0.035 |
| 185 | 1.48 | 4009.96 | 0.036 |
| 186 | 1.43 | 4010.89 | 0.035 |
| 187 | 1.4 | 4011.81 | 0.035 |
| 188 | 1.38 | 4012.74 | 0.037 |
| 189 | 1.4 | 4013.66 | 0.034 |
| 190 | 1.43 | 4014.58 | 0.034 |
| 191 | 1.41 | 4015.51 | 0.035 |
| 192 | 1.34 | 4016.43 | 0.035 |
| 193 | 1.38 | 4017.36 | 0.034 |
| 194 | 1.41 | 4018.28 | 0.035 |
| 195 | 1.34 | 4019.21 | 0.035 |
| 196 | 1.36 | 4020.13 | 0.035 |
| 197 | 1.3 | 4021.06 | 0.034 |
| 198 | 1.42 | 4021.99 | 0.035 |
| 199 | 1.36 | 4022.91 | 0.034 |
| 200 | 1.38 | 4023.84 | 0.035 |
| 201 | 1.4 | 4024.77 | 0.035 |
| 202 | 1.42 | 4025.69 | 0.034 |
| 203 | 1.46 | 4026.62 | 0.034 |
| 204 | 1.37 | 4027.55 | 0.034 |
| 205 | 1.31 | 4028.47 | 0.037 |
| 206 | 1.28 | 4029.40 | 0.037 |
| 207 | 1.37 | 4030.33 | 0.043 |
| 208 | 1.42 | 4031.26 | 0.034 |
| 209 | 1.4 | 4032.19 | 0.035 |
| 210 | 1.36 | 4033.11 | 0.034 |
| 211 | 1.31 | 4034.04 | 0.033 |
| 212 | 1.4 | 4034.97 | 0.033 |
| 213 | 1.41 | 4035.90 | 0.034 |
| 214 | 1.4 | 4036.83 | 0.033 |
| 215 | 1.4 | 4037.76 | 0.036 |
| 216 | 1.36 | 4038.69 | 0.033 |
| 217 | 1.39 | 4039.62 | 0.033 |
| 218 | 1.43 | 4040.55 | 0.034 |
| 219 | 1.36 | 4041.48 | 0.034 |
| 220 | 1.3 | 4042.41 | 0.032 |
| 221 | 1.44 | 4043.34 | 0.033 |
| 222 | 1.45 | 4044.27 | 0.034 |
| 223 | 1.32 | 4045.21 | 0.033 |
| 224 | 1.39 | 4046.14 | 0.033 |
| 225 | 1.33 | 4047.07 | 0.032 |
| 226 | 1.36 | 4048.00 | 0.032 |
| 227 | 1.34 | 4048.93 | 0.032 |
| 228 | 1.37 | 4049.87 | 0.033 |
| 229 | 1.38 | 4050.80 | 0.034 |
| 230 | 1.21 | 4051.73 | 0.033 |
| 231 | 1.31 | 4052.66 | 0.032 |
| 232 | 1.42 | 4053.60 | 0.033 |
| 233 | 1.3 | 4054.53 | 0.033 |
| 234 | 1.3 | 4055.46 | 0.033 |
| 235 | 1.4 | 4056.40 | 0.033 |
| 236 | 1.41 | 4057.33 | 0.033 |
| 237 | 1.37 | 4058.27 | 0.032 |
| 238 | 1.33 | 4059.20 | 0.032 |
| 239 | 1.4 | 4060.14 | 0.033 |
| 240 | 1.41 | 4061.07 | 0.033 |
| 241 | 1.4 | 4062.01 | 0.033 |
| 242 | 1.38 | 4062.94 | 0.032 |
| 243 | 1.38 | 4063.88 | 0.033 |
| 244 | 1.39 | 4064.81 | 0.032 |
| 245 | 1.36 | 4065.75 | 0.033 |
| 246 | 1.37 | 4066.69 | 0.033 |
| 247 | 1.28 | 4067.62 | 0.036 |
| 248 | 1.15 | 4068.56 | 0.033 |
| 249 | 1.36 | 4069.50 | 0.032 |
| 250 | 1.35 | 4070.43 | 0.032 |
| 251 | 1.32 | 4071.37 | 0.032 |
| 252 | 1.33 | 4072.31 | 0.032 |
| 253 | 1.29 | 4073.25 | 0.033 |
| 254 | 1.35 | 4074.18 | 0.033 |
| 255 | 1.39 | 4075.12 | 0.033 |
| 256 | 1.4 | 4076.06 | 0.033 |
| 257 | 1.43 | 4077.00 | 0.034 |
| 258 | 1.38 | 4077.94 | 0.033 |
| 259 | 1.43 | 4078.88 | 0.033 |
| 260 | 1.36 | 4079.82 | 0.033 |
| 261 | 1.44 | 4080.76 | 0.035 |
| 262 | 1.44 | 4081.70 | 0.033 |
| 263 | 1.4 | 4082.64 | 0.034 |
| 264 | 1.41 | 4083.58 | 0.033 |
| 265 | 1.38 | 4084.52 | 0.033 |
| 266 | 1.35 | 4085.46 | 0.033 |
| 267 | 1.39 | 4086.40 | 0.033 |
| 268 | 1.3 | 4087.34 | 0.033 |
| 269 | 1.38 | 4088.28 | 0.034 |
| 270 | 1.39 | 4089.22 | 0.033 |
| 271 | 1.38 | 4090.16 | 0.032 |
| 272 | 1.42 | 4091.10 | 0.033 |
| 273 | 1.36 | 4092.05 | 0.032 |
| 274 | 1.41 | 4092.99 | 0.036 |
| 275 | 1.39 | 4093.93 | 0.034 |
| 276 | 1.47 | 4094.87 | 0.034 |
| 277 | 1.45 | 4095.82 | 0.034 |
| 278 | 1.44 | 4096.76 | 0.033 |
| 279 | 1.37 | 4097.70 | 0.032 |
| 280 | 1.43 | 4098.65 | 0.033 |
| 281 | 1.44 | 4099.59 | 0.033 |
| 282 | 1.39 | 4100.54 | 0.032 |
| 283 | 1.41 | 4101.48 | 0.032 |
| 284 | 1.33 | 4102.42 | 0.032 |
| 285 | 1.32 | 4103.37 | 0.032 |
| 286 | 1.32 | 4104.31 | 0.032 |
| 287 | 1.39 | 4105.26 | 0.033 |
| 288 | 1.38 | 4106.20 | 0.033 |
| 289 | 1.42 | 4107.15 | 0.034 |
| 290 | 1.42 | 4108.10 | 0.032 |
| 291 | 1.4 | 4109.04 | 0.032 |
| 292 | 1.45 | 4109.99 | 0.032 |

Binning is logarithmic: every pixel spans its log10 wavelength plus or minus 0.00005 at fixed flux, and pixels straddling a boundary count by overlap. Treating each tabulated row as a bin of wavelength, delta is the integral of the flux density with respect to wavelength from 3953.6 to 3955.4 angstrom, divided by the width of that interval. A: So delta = 1.410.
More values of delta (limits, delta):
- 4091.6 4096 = 1.414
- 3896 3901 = 1.423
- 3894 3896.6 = 1.405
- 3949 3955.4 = 1.369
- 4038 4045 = 1.387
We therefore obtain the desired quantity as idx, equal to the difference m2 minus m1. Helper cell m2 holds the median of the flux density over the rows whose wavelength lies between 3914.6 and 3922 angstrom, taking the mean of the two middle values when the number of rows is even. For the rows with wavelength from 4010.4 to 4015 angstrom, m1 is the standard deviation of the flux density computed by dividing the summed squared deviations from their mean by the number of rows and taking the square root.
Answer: 1.37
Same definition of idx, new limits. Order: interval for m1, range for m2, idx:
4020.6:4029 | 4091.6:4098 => 1.36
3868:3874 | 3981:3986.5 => 1.42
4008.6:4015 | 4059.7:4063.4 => 1.37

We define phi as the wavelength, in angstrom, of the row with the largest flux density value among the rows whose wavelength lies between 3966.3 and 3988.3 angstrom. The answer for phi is 3984.19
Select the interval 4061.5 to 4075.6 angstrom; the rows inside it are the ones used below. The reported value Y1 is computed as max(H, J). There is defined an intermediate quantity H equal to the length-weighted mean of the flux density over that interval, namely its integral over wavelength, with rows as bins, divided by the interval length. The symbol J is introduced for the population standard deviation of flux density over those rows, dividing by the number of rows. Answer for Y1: 1.34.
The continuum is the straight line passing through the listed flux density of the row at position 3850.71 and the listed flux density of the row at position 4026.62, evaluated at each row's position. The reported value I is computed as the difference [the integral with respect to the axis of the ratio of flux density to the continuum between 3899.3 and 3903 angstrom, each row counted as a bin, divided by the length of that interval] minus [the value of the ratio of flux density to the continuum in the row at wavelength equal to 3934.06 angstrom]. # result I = -0.03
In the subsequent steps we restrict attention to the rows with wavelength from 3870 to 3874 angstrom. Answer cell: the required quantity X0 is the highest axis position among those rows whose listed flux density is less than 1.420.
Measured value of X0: 3872.94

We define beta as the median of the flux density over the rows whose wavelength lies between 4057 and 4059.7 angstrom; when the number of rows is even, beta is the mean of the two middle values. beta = 1.37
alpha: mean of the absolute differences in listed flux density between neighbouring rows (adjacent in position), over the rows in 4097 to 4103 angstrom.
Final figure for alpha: 0.044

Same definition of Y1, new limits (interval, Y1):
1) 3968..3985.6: 1.42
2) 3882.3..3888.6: 1.34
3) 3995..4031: 1.39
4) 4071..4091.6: 1.38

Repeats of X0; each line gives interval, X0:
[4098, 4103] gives 4102.42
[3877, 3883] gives 3882.76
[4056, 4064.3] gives 4063.88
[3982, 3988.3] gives 3986.95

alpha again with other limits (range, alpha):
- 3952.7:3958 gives 0.038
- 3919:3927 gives 0.050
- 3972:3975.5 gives 0.077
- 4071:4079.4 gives 0.036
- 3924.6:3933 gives 0.056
